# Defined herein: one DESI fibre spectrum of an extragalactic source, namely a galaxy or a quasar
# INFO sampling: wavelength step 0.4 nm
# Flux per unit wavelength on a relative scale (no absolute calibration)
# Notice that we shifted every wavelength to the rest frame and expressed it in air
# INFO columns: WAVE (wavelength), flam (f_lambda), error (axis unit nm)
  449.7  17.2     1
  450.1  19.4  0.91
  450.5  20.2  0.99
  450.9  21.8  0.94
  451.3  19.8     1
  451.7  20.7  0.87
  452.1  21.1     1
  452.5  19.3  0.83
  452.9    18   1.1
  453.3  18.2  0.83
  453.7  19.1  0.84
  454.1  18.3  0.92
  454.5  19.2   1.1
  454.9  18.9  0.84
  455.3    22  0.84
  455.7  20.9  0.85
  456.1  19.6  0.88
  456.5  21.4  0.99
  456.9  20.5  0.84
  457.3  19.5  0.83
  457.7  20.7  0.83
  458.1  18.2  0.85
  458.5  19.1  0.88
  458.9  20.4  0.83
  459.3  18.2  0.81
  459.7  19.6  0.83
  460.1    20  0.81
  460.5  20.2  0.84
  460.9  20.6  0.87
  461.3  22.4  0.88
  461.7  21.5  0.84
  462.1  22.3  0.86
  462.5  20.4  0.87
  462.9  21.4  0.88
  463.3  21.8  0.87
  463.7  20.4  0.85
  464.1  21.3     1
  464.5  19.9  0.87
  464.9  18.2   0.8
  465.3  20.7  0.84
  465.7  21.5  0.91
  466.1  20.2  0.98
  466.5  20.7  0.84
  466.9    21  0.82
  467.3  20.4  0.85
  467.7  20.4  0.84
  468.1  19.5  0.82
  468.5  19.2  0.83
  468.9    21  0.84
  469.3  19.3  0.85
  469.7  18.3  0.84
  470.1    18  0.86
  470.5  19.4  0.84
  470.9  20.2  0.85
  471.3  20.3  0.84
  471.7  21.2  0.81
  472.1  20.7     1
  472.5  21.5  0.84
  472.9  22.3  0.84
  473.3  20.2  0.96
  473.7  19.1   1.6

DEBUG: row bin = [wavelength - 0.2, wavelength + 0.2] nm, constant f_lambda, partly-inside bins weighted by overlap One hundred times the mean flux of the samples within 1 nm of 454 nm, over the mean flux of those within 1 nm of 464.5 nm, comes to 93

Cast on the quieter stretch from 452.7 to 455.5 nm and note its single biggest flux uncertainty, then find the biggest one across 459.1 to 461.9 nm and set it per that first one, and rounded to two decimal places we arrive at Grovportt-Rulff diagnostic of 0.80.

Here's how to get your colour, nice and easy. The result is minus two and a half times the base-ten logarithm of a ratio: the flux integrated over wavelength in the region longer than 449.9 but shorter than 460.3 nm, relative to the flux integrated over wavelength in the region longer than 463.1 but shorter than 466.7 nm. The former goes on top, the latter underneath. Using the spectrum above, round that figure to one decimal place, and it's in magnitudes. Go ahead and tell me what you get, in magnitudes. -1.1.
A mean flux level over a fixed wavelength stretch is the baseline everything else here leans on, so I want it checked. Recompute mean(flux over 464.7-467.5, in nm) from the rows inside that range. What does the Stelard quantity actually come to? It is 20.4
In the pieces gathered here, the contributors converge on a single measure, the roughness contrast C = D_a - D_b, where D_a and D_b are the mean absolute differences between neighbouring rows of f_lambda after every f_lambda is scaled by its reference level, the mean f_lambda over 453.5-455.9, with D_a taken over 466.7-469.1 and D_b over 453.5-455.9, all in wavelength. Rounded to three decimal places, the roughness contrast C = -0.026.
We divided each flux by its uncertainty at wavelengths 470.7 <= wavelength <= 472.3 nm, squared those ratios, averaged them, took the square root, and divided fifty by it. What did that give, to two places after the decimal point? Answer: 2.10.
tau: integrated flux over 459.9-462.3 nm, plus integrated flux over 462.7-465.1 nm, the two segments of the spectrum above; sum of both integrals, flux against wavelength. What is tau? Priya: 100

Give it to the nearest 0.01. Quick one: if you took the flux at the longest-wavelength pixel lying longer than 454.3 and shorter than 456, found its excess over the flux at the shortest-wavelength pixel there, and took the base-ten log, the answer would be 0.23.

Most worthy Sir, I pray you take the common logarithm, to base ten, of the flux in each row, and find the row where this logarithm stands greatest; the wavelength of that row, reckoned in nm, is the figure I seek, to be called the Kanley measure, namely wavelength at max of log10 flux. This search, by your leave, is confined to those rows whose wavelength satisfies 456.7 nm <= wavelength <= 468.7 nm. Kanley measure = 461.3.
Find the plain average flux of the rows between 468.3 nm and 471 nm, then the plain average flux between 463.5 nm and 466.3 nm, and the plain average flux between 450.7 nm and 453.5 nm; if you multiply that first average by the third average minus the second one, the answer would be -9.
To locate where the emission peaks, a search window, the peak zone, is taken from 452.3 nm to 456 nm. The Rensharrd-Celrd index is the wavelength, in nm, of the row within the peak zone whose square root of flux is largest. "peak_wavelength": 455.3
